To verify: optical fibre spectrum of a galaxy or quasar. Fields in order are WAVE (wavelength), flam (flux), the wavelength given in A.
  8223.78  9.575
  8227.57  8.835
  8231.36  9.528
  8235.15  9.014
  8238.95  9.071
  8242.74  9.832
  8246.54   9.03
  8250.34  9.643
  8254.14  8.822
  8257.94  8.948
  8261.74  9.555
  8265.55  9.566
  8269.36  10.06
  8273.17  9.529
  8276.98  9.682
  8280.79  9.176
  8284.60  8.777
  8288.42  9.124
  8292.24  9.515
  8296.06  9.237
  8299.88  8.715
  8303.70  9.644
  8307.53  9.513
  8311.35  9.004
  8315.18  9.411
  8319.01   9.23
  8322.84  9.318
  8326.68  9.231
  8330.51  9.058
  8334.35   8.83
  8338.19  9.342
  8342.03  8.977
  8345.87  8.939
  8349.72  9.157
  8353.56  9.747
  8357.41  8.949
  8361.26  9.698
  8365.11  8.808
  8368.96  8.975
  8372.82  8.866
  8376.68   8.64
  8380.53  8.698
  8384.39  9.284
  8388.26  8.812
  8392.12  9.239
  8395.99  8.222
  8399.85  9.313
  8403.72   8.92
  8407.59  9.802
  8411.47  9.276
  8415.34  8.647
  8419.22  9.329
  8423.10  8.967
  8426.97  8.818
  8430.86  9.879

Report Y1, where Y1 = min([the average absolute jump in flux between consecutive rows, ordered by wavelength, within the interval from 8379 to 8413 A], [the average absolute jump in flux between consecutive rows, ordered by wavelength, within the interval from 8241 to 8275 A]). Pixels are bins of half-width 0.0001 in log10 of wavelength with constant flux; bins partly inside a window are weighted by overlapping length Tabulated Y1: 0.50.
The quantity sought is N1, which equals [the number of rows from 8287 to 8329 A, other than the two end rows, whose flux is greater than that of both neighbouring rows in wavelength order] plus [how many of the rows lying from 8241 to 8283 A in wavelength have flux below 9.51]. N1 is 8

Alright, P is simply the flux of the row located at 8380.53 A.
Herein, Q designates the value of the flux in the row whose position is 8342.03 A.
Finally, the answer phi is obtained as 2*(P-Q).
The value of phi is -0.6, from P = 8.698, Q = 8.977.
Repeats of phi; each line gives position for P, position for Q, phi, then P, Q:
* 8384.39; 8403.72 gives 0.7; 9.284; 8.92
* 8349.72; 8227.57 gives 0.6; 9.157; 8.835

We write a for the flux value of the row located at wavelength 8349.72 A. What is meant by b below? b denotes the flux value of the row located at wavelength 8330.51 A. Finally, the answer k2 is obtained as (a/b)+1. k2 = 2.01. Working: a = 9.157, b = 9.058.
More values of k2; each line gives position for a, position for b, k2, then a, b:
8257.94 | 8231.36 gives 1.94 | 8.948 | 9.528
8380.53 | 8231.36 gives 1.91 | 8.698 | 9.528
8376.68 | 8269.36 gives 1.86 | 8.64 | 10.06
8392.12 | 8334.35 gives 2.05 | 9.239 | 8.83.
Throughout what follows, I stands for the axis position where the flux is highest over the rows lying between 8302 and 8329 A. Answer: 8303.70 A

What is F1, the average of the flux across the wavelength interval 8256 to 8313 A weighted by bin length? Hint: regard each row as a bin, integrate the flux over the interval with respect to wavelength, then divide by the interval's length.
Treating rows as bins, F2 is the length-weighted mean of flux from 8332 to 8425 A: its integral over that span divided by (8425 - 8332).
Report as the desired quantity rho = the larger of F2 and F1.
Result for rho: 9.34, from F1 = 9.34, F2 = 9.06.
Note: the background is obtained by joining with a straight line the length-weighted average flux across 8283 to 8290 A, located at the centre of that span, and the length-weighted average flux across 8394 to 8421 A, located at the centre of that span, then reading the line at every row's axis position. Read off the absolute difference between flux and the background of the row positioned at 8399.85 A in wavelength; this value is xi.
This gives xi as 0.25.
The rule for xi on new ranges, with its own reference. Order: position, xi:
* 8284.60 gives 0.17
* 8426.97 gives 0.27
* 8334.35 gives 0.16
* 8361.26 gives 0.68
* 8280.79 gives 0.24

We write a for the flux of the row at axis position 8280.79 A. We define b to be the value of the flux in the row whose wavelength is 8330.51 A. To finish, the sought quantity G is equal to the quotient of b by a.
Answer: 0.99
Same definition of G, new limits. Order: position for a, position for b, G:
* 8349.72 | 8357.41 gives 0.98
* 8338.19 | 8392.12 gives 0.99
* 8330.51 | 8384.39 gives 1.02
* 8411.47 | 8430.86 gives 1.07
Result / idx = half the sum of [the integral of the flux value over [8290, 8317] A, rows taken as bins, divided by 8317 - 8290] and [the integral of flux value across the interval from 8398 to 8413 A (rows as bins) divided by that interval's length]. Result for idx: 9.31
